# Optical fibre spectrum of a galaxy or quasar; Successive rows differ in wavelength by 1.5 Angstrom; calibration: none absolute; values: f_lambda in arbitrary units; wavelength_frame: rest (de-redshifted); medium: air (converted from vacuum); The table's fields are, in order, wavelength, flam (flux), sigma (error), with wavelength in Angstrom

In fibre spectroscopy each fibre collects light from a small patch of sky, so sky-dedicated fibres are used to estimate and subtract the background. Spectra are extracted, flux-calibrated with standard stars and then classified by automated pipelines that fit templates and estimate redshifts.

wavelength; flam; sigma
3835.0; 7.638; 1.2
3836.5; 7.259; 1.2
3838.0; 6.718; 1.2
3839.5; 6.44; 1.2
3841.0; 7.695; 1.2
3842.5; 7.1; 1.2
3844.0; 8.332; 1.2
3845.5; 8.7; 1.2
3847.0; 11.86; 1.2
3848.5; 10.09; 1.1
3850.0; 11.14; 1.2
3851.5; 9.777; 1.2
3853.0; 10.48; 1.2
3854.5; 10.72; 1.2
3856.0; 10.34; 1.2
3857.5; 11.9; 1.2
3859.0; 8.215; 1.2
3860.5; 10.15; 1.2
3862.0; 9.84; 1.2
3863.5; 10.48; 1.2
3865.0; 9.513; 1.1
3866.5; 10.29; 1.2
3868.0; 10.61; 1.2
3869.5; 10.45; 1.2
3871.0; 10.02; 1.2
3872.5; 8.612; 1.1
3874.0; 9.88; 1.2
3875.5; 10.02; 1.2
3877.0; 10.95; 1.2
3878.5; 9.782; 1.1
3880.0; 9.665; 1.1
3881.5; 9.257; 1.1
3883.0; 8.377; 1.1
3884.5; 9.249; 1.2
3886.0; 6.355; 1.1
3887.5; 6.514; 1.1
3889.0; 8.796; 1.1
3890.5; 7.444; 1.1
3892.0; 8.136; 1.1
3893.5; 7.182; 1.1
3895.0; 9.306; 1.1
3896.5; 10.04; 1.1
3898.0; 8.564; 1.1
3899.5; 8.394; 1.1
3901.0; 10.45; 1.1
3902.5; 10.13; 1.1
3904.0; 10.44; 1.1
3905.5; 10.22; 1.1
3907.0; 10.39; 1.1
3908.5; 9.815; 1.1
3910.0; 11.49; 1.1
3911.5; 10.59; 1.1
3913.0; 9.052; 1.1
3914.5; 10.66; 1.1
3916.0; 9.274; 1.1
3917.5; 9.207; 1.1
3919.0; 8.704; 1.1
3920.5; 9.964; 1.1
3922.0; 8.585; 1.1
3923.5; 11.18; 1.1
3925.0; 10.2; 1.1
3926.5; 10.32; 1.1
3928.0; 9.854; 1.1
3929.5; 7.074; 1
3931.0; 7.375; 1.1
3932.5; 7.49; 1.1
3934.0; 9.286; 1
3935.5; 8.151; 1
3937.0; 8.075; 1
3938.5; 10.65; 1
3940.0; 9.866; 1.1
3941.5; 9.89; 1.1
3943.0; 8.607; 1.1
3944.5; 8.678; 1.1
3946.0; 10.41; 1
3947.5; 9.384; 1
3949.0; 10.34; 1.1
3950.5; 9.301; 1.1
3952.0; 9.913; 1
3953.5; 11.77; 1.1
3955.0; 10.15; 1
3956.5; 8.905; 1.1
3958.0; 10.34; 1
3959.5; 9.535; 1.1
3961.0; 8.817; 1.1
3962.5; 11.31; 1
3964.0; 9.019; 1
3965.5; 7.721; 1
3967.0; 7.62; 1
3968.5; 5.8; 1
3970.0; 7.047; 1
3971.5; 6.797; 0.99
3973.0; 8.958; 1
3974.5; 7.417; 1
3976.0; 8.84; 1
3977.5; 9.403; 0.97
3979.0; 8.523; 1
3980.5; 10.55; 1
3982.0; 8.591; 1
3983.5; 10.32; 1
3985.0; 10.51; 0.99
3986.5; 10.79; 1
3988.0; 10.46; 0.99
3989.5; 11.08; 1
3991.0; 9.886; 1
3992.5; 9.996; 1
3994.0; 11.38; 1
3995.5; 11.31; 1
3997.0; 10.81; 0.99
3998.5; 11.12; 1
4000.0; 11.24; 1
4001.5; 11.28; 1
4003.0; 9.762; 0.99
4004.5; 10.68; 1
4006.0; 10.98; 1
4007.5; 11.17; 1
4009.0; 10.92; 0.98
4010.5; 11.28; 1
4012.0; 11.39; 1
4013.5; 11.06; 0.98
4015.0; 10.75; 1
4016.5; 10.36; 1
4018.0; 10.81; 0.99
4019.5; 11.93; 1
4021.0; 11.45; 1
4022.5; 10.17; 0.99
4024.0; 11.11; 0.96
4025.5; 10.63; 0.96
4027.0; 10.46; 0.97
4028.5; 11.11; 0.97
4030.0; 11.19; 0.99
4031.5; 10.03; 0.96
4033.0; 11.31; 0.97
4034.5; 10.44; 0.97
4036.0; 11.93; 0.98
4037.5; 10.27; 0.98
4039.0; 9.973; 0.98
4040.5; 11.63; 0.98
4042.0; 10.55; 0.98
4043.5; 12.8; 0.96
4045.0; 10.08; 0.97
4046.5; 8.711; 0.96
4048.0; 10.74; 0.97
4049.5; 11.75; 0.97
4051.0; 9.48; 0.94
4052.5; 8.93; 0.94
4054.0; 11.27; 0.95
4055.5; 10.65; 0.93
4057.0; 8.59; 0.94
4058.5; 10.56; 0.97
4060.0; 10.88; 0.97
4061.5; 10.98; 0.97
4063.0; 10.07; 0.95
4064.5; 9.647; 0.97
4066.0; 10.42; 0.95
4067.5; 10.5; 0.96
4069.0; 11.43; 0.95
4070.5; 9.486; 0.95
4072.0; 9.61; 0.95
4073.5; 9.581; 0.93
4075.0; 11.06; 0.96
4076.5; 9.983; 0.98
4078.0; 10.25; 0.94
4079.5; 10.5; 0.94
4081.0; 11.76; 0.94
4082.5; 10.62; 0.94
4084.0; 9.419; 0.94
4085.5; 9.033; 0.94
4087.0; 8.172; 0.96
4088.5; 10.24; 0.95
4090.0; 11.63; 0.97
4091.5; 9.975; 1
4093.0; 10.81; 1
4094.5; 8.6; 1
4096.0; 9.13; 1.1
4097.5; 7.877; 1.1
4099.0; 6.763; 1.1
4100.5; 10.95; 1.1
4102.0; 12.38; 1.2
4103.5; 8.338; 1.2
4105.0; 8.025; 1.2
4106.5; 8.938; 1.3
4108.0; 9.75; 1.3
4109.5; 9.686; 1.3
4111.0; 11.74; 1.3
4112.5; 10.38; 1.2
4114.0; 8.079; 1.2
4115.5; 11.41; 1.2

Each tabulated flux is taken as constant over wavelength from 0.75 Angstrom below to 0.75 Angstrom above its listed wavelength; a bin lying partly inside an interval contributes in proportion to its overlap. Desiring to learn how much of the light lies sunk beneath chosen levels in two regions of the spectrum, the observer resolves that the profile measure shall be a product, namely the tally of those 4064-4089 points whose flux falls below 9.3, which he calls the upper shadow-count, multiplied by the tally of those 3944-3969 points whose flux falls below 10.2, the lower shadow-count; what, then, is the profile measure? 24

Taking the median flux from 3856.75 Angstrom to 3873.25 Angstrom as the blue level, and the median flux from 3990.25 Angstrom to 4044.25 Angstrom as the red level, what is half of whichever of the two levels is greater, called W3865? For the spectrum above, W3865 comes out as 5.51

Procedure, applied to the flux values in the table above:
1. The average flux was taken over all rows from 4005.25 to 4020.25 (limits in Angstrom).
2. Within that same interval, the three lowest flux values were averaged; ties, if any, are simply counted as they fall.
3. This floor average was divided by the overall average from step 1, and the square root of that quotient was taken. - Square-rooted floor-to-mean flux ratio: 0.98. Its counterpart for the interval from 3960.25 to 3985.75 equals 0.87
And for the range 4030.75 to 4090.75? 0.90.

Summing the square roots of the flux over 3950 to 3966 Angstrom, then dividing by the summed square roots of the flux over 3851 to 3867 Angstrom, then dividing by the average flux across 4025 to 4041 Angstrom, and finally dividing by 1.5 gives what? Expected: 0.060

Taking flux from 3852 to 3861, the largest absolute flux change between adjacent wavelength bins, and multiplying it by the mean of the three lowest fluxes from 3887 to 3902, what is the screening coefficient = 26.0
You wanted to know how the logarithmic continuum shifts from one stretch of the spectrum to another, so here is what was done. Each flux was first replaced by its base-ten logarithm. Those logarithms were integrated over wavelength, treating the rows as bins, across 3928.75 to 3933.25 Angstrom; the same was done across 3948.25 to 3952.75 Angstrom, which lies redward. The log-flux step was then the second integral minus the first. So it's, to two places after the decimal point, 0.58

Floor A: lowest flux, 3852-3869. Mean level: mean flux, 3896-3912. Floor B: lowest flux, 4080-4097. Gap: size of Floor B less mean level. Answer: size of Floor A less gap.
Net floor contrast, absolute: 6.3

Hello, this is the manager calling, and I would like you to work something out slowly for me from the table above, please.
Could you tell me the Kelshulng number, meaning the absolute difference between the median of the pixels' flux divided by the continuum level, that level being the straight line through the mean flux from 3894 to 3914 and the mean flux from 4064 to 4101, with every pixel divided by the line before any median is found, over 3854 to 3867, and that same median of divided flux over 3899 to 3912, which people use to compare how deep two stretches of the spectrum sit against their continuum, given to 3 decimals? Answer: 0.010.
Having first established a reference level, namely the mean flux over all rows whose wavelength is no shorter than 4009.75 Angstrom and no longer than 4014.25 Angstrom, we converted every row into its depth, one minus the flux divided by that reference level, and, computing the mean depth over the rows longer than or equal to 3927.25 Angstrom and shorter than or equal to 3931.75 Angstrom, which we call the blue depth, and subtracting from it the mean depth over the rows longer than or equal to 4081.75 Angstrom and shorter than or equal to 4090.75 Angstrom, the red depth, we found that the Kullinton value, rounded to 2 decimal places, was 0.16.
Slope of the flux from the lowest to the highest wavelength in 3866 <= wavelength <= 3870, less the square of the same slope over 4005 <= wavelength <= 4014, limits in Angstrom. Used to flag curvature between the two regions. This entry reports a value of 0.053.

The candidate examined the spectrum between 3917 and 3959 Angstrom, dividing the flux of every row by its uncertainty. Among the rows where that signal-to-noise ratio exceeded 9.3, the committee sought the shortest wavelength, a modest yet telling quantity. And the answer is 3923.5 Angstrom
